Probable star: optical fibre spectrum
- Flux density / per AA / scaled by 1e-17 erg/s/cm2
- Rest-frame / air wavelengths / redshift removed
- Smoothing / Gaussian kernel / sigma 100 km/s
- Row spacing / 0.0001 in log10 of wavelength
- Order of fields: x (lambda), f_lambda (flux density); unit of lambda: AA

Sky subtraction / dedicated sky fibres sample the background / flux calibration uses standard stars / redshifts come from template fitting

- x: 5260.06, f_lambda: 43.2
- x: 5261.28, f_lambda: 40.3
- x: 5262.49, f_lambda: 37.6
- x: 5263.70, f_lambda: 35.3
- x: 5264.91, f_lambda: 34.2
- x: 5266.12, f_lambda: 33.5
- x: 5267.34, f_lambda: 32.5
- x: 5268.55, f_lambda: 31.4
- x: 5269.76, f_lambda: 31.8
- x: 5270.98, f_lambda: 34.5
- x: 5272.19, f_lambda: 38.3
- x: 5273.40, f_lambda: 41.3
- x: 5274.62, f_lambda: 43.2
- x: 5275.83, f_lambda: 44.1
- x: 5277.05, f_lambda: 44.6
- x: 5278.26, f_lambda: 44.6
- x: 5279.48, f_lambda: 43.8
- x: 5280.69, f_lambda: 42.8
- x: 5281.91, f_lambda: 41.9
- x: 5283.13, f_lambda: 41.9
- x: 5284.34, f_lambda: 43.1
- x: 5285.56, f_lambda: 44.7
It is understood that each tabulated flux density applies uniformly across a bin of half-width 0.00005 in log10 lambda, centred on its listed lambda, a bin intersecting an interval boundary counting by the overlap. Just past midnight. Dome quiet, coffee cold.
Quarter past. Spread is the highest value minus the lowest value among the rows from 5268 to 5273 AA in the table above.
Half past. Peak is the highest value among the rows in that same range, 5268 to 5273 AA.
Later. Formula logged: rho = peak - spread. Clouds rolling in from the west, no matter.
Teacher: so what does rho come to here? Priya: 31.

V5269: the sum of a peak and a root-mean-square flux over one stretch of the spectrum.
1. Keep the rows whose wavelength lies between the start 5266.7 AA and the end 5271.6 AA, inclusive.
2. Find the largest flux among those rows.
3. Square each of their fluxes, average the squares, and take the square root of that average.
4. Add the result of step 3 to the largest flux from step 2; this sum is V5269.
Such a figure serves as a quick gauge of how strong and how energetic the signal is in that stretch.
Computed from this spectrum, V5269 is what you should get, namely 67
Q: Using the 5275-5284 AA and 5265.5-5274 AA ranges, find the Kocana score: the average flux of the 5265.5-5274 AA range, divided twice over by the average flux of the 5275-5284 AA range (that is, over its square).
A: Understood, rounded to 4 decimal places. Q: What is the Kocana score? 0.0185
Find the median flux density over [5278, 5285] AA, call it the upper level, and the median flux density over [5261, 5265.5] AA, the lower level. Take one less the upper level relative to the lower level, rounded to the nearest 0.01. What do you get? -0.18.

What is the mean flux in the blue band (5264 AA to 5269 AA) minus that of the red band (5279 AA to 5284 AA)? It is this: -10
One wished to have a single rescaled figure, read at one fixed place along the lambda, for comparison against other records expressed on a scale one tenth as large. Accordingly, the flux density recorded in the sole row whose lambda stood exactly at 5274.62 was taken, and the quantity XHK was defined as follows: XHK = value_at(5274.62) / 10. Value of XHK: 4.3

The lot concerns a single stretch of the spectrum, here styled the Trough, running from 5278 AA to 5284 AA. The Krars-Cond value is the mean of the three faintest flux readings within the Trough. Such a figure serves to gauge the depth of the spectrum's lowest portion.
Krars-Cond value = 42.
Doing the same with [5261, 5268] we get 33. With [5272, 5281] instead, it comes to 41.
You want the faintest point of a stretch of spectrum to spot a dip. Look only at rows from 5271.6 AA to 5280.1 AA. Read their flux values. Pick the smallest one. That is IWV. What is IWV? 38.3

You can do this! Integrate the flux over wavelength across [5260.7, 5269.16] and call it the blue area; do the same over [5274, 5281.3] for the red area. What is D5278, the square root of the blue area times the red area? 308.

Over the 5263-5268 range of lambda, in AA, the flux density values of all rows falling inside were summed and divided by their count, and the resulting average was 33.9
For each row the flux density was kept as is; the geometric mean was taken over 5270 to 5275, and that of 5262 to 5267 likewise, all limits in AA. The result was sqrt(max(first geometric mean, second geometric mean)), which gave 6.26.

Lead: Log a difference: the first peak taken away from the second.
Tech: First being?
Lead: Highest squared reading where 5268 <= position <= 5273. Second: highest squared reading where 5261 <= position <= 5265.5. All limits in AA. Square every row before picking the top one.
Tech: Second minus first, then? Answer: 157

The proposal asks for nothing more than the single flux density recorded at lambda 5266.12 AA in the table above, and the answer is 33.5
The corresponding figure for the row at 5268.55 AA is 31.4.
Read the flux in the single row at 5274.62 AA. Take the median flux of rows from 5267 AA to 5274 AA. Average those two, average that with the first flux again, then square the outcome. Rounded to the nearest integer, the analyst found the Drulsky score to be 1663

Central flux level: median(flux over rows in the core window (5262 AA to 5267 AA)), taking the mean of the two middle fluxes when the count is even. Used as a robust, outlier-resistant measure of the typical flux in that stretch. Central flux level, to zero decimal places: 35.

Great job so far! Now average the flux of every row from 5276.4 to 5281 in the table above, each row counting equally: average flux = 44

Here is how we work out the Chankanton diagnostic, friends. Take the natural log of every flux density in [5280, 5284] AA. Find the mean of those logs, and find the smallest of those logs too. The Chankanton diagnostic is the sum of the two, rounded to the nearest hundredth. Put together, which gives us 7.48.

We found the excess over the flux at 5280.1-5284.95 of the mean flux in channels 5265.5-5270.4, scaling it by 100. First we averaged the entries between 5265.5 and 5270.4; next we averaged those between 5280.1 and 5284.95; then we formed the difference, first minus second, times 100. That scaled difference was -1012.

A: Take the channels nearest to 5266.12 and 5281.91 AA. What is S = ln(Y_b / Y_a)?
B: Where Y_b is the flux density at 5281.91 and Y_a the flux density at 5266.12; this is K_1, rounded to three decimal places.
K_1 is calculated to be 0.224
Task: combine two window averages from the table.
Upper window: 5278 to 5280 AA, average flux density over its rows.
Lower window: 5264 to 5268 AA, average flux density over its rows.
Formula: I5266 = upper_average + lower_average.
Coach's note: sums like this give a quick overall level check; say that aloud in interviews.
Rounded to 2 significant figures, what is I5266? 78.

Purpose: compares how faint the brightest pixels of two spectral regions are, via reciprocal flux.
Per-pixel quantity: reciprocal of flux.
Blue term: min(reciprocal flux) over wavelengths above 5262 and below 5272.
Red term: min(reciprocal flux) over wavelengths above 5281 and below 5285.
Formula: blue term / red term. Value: 1.15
